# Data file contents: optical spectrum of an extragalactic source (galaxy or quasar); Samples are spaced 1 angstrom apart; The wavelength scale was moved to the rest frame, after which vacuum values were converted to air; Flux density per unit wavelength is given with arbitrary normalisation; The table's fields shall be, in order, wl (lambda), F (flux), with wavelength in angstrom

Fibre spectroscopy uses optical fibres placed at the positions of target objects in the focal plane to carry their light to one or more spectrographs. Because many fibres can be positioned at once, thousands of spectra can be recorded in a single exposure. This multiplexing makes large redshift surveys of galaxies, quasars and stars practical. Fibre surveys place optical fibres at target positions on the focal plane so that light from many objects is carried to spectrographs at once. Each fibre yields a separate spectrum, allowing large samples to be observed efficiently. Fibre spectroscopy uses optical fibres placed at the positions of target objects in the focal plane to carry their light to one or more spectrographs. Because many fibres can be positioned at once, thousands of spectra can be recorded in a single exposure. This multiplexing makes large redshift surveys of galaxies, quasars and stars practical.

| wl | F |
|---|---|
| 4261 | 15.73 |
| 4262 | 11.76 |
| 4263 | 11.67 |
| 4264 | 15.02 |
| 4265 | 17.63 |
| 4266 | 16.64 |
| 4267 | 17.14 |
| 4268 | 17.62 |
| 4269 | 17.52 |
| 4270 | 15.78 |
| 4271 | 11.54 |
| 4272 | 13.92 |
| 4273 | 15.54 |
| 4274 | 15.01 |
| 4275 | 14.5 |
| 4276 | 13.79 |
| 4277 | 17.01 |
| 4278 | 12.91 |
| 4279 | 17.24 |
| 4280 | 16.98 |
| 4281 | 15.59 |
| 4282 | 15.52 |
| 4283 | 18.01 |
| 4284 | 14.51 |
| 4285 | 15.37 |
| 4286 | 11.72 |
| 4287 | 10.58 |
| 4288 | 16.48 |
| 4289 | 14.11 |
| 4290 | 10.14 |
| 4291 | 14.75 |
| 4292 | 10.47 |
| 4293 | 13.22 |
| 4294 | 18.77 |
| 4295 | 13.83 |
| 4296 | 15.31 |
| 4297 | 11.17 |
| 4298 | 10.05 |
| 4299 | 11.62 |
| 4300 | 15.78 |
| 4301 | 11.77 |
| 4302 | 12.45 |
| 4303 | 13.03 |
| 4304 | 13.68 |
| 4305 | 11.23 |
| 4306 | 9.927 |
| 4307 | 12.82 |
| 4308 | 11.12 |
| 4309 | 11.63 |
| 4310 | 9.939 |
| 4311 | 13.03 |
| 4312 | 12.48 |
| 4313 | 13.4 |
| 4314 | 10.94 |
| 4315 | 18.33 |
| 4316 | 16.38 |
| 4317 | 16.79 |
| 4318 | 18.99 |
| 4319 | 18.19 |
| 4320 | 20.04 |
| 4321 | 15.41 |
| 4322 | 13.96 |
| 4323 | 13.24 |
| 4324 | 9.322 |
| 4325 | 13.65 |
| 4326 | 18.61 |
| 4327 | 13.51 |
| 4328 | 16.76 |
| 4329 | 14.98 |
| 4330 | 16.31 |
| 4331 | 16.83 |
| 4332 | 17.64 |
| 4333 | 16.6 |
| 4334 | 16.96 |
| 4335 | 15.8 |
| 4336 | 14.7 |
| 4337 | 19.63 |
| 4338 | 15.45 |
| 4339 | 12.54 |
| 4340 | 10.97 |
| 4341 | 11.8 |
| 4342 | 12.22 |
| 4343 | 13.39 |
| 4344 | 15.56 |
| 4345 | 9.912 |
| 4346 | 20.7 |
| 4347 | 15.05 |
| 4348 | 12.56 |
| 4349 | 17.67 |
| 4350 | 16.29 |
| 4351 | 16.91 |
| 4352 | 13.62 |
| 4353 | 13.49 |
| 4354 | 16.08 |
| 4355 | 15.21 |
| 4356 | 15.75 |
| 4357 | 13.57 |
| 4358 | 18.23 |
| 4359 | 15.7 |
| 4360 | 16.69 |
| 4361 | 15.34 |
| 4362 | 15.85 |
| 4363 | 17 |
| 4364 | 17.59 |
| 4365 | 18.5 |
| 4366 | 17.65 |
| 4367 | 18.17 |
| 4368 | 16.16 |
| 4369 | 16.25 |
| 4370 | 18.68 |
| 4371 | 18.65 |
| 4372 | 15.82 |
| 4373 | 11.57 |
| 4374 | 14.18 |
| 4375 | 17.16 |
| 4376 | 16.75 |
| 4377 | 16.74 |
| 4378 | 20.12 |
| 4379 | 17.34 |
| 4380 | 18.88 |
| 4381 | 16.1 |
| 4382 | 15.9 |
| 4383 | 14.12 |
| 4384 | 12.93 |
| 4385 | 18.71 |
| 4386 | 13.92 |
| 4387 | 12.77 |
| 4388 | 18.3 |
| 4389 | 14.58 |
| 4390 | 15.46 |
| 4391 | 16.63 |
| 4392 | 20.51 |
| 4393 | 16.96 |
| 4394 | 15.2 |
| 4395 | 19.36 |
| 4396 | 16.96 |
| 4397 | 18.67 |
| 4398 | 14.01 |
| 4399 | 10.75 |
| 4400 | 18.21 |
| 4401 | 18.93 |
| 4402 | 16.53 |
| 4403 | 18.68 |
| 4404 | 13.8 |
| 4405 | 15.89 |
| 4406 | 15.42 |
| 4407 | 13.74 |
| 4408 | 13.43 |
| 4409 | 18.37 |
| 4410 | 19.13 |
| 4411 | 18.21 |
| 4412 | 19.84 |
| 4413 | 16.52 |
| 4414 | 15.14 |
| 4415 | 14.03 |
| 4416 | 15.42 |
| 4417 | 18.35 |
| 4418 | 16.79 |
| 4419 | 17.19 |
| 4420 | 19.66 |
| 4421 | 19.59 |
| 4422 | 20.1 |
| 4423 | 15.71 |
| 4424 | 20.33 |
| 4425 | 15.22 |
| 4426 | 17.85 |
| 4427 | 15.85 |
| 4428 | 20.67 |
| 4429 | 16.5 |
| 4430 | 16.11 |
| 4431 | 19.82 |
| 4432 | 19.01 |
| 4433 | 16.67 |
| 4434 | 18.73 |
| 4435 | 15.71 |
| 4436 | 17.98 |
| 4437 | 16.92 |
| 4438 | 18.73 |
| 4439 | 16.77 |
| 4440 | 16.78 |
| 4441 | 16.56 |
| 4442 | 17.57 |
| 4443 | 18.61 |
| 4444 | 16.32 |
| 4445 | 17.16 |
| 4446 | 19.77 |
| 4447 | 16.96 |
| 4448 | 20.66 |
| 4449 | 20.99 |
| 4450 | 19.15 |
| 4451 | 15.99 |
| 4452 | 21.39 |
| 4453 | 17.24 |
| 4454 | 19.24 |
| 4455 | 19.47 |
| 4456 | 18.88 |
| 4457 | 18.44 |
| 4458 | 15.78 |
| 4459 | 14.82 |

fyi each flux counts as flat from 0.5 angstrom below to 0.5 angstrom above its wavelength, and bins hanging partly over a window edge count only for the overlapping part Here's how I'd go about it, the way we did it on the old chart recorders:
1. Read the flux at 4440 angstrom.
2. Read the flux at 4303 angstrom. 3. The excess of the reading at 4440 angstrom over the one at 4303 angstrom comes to 4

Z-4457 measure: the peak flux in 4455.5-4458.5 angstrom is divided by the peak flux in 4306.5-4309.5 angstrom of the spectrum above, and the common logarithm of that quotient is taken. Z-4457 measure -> 0.17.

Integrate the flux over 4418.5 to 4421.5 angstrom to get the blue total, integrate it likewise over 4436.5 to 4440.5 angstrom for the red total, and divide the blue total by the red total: 0.82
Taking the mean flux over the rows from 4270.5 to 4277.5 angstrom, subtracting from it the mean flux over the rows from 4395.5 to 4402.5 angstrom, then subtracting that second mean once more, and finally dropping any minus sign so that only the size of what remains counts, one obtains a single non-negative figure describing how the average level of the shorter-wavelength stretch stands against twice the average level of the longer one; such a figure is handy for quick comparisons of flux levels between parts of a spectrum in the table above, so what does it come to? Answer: 18.1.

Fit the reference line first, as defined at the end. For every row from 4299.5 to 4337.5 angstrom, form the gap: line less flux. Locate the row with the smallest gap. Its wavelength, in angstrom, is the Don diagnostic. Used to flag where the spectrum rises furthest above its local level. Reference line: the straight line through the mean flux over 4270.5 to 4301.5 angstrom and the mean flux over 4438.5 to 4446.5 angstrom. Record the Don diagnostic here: 4320 angstrom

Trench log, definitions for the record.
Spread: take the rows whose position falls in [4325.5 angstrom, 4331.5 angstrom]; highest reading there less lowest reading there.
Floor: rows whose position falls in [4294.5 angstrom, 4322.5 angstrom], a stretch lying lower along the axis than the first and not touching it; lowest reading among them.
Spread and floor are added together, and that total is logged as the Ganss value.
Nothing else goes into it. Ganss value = 15.0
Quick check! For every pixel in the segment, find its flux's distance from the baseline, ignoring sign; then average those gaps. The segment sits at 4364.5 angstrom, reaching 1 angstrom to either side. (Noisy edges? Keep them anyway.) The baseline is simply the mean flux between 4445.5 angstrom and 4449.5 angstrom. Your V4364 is 2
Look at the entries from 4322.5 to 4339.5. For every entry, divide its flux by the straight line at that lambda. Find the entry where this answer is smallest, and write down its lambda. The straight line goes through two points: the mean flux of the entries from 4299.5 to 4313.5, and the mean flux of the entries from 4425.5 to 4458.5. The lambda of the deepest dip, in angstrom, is 4324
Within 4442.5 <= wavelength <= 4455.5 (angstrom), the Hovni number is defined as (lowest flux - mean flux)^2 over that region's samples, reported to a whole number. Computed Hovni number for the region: 7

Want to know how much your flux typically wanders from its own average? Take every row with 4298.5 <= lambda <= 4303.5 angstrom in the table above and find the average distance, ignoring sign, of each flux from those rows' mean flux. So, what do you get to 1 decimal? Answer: 1.2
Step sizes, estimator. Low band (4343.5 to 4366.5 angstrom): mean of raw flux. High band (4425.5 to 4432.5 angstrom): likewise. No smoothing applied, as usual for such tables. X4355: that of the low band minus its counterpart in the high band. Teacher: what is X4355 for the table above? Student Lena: -2.1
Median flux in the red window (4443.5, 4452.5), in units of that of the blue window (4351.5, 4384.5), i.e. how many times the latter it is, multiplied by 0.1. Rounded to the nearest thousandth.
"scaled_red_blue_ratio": 0.119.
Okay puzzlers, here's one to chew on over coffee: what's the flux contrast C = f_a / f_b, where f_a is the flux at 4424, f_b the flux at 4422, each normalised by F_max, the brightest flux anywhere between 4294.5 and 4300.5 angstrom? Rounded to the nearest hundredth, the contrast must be 1.01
